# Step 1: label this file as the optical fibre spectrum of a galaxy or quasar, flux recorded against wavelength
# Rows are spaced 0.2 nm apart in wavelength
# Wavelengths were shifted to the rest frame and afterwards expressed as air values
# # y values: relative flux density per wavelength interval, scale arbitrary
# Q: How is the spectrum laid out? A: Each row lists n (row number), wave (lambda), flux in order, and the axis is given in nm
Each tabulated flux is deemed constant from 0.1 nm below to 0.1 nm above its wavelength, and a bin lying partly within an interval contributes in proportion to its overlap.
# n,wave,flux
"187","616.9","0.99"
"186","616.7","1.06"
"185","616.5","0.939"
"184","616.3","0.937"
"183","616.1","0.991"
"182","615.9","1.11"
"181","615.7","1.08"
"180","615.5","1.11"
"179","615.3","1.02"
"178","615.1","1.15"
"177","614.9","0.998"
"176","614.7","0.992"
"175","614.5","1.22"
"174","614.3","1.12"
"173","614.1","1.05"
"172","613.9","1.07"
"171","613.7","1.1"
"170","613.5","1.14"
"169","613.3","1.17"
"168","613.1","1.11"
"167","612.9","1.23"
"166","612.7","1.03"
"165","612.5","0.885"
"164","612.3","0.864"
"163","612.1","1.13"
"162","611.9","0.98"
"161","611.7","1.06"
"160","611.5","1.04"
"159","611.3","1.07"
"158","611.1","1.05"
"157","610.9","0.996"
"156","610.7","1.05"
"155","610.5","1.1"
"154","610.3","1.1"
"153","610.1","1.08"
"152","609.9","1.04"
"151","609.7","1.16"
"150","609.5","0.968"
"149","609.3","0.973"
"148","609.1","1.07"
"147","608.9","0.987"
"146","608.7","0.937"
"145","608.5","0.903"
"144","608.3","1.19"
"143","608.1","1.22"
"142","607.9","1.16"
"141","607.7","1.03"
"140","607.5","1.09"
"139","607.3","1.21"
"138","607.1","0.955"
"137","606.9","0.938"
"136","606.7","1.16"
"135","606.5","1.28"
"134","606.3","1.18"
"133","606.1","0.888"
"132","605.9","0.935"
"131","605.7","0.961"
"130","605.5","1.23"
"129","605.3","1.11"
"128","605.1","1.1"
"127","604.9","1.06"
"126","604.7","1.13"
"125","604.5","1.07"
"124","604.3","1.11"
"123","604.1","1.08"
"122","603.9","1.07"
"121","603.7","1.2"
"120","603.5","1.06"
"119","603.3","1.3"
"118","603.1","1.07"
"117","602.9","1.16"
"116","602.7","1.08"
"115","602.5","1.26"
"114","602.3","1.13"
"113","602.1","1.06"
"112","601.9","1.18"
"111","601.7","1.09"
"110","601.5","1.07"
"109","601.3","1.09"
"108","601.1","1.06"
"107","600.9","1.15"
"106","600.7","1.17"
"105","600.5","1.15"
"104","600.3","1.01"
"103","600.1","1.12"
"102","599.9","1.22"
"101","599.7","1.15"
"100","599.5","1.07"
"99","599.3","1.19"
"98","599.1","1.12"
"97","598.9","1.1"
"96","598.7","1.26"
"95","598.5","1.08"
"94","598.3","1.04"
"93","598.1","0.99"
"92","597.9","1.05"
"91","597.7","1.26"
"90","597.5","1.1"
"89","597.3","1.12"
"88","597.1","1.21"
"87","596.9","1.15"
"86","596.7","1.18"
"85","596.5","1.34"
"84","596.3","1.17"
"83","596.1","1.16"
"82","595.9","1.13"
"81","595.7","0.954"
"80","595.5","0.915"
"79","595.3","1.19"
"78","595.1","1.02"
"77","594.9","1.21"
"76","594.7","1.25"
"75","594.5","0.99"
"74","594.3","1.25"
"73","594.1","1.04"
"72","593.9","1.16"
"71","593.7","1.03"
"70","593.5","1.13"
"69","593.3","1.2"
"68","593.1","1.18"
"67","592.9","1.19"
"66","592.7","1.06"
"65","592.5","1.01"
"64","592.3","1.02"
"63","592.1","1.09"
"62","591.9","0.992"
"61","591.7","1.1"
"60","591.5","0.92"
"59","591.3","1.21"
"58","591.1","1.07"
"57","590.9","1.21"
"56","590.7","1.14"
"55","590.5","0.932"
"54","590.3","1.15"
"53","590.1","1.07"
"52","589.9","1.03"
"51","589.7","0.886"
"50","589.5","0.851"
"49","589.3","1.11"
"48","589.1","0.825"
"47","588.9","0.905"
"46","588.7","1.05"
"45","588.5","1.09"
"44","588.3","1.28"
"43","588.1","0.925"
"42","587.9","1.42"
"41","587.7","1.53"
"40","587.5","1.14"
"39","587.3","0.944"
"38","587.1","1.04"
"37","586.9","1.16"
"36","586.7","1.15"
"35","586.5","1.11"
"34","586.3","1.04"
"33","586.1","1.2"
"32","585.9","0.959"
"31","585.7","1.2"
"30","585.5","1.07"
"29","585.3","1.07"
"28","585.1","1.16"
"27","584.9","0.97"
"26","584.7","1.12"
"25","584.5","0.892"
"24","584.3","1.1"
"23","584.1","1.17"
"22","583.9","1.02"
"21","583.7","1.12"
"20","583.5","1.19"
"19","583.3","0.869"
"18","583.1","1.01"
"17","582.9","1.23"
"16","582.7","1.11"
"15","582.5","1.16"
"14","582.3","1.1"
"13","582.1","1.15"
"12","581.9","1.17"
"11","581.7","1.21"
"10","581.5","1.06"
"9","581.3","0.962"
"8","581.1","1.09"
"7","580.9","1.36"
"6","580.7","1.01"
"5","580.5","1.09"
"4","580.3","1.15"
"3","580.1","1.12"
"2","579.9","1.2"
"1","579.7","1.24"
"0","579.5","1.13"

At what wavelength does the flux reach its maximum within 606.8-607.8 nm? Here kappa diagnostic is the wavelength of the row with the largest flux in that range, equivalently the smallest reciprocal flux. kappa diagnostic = 607.3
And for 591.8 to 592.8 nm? 592.1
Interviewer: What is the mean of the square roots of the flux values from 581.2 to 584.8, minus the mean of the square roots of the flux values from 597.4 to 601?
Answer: -0.016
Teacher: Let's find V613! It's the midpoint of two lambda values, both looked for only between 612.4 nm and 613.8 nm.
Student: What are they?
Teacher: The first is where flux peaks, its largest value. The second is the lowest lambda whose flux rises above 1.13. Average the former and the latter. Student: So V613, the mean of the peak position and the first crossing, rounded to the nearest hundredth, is 612.90 nm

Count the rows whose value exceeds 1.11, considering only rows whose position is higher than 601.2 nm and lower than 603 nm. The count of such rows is 4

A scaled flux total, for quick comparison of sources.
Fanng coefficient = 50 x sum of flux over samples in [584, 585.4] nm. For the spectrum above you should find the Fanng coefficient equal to 374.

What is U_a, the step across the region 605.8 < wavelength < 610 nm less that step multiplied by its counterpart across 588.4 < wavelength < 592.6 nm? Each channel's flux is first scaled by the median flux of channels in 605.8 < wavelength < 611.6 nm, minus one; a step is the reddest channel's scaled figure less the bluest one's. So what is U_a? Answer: 0.108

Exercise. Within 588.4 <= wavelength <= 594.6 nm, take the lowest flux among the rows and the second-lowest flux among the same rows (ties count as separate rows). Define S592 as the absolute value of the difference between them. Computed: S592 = 0.026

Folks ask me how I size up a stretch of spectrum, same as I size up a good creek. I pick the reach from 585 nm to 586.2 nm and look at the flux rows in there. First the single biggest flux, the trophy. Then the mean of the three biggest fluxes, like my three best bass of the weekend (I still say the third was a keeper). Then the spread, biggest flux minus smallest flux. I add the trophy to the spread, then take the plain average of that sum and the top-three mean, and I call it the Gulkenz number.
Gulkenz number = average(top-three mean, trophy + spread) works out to 1.31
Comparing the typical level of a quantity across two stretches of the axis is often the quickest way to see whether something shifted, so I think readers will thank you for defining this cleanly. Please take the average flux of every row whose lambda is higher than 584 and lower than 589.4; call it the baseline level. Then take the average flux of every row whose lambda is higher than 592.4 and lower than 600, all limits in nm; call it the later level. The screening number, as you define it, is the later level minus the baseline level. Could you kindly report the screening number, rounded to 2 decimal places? 0.03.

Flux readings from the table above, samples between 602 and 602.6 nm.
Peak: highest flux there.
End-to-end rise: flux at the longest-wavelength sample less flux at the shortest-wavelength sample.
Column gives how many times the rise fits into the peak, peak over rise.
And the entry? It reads 6.3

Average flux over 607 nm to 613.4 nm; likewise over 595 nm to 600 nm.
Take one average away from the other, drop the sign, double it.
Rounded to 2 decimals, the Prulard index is 0.14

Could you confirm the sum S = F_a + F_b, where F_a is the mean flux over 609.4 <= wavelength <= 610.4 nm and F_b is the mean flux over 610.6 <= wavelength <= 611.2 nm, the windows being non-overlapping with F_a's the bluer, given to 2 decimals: 2.10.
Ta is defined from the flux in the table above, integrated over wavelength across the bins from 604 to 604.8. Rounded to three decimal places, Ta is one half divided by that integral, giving 0.569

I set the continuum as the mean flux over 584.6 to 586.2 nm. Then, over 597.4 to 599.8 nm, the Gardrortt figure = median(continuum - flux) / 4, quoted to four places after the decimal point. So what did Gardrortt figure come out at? -0.0016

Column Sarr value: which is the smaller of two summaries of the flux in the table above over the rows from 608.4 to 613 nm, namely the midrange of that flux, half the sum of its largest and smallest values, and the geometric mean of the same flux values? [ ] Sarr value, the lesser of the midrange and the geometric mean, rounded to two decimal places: 1.03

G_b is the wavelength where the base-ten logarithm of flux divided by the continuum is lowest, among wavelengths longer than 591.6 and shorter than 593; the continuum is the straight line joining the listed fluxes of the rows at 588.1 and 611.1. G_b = 591.9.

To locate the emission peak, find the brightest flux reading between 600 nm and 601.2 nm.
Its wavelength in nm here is 600.7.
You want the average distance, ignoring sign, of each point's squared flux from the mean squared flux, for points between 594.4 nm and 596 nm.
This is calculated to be 0.24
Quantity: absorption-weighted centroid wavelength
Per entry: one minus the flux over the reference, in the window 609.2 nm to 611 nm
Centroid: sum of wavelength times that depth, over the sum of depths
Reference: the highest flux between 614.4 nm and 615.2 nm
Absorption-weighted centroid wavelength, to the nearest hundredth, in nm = 610.06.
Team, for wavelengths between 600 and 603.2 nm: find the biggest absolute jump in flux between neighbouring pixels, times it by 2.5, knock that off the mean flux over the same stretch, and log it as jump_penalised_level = 0.67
